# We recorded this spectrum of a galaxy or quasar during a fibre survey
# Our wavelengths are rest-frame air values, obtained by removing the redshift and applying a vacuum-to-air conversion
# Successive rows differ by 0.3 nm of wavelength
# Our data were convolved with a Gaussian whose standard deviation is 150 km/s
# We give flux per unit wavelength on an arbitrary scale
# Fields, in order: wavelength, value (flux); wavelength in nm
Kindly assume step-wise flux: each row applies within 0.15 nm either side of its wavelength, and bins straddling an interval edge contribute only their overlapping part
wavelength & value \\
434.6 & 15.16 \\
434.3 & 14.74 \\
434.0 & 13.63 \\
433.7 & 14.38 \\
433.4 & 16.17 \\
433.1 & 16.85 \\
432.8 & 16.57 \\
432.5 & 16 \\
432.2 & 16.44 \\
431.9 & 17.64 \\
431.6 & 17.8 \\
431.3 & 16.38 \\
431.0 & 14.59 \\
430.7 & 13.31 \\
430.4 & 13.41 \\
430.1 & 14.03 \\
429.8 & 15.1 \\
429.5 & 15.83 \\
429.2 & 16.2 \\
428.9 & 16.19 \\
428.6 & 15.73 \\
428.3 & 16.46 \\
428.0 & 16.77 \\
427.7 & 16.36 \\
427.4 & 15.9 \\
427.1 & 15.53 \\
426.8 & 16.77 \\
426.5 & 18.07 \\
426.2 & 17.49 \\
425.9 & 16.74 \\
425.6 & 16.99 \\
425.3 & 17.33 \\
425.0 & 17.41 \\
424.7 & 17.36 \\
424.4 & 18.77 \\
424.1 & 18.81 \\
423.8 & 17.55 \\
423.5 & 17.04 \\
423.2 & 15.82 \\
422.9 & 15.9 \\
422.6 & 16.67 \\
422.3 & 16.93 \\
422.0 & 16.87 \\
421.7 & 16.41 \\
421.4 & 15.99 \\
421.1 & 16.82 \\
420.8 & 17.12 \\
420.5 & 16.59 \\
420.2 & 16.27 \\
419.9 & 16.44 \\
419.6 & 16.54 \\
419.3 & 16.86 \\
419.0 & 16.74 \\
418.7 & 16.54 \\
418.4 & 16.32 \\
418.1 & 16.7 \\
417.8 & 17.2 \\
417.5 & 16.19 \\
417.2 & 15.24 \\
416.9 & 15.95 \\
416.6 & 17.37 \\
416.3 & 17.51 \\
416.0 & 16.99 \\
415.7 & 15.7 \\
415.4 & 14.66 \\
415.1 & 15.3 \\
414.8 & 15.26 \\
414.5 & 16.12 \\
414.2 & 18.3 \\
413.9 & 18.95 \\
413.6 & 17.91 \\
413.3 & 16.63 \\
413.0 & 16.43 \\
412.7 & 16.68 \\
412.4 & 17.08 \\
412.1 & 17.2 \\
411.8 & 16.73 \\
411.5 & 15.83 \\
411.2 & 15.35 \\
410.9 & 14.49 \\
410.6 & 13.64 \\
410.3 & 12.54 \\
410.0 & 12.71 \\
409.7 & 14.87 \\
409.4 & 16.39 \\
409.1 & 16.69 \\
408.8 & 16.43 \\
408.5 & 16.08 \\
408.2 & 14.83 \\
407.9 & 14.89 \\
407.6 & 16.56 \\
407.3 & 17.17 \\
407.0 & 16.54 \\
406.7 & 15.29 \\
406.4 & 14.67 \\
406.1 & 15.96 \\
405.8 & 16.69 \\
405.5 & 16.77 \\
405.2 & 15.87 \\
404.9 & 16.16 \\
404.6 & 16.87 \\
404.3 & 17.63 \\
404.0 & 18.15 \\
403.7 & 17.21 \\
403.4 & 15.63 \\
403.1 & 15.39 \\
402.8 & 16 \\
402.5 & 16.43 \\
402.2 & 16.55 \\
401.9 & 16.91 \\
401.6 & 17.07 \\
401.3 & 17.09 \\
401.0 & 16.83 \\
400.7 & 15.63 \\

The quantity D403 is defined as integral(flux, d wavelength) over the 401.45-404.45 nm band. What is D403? 50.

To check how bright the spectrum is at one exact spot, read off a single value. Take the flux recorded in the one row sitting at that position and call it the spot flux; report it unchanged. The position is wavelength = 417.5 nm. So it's 16.19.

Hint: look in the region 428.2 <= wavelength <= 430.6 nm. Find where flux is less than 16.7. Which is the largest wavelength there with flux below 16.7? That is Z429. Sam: 430.4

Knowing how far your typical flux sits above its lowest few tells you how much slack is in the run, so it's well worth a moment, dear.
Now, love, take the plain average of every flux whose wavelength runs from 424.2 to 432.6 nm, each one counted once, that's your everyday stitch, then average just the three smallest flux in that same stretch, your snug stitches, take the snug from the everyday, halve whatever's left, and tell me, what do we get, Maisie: 1.4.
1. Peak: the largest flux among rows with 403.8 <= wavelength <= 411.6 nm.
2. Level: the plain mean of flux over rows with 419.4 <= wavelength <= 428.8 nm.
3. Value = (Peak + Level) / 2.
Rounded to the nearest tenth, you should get 17.5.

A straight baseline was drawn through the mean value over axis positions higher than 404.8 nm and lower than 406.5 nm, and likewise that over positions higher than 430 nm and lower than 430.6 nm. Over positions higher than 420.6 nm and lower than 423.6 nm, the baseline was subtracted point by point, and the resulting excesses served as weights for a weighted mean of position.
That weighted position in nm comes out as 422.13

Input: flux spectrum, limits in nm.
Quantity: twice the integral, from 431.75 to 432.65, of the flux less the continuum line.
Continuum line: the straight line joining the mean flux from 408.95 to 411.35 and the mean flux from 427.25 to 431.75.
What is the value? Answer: 1.7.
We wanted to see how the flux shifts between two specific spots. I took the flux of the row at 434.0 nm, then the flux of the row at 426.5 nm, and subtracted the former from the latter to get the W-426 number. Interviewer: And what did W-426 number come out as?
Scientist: 4.4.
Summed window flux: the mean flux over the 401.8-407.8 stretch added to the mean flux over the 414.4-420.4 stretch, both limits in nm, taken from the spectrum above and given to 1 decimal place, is 32.7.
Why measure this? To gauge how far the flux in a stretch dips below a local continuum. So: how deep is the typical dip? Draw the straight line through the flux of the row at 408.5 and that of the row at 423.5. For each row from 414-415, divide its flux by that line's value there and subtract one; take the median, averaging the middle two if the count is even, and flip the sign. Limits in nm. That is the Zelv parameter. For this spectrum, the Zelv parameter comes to 0.021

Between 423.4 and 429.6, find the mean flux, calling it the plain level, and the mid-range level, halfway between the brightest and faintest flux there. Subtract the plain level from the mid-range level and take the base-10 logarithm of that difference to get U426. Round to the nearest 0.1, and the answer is -0.6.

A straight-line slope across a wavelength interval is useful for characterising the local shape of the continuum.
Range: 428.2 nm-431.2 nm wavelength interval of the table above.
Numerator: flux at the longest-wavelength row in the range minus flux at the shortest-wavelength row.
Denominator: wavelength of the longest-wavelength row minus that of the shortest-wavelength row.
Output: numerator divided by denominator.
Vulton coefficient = -0.7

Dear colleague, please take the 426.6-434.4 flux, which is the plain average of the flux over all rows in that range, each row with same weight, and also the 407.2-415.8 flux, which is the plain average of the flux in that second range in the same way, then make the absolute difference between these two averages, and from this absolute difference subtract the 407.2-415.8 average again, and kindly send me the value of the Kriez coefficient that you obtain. -15.7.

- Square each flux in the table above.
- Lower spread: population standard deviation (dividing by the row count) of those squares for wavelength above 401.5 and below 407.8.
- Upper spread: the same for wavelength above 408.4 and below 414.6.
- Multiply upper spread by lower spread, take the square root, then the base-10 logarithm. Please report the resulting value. 1.56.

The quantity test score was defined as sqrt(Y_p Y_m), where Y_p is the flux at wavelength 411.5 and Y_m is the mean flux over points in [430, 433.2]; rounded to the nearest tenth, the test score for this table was 15.8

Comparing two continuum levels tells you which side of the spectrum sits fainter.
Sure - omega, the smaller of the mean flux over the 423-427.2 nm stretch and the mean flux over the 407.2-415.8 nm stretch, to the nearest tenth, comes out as 15.9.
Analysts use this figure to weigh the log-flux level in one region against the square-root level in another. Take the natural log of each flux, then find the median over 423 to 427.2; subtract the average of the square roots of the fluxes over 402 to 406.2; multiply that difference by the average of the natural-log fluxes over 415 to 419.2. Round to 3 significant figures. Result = -3.38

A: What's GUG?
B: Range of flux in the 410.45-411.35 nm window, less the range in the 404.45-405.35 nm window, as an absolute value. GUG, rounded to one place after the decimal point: 0.7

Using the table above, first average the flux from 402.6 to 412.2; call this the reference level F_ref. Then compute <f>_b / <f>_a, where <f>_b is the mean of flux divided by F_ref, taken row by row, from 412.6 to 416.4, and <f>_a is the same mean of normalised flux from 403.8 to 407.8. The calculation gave 1.01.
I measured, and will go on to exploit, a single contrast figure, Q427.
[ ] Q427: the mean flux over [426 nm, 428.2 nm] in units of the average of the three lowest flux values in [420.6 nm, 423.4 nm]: 1.05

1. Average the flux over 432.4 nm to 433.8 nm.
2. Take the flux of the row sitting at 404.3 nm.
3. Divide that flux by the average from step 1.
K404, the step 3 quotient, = 1.10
